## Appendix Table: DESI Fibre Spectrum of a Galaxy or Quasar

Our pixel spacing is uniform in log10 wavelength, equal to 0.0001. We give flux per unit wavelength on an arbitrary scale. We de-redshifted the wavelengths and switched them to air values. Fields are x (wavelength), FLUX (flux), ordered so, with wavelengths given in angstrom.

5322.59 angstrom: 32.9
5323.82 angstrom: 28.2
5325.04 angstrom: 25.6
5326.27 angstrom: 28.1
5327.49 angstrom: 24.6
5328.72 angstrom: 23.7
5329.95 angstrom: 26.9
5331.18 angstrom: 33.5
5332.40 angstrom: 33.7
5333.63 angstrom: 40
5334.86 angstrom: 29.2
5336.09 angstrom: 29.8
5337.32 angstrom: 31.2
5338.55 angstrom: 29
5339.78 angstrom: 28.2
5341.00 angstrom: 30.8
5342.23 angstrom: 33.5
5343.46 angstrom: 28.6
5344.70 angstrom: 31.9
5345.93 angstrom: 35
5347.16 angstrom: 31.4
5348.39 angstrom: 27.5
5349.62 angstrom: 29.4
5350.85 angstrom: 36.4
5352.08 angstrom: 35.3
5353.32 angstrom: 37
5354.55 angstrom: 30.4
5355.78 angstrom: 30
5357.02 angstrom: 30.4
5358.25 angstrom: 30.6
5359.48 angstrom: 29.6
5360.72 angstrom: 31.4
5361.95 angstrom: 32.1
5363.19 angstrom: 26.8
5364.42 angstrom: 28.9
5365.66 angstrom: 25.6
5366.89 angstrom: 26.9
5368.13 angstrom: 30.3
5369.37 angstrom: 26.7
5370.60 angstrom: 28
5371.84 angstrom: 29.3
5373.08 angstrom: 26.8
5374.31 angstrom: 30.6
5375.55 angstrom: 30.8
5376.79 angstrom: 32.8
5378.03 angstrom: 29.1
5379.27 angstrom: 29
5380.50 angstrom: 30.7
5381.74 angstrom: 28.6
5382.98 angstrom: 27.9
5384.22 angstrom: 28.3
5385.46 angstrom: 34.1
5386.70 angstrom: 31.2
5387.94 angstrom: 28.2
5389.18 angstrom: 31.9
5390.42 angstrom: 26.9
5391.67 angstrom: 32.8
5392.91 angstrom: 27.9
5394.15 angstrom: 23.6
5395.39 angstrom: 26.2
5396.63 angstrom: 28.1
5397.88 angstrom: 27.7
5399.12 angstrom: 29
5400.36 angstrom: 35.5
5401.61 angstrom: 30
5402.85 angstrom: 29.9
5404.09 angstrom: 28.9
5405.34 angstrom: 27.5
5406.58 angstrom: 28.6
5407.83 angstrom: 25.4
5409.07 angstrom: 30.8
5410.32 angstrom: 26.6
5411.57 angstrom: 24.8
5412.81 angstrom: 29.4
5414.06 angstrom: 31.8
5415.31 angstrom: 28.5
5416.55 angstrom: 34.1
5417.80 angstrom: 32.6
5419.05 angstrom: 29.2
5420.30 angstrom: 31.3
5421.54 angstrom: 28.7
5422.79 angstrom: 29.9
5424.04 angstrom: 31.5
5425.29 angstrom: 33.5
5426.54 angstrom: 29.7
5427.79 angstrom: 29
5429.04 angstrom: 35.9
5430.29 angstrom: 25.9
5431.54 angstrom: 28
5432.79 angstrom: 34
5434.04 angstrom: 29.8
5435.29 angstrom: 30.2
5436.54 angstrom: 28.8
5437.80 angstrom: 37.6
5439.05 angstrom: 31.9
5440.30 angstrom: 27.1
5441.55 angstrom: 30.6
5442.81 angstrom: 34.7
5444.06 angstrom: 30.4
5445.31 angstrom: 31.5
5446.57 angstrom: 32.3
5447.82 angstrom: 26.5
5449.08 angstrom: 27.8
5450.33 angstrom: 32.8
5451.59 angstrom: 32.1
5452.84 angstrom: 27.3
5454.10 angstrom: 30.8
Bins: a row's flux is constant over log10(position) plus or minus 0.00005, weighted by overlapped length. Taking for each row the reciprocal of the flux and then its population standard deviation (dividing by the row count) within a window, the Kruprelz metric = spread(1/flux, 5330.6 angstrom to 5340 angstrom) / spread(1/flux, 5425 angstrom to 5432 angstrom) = 0.91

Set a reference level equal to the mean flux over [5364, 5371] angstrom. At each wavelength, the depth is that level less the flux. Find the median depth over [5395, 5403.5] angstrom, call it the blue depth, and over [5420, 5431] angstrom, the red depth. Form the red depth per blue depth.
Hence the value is 1.7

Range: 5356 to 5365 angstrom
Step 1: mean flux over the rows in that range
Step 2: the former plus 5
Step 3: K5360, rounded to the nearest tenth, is 35.0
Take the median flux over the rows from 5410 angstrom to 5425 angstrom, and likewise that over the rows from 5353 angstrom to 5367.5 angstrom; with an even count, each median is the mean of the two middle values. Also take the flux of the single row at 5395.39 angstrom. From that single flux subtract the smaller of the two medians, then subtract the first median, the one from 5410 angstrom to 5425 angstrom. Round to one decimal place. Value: -33.1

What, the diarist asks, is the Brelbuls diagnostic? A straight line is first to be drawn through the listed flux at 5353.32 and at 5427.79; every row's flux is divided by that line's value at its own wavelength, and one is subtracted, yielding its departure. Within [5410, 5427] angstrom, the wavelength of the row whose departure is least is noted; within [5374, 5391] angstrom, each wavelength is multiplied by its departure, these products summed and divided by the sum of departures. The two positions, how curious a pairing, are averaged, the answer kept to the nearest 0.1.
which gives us 5396.9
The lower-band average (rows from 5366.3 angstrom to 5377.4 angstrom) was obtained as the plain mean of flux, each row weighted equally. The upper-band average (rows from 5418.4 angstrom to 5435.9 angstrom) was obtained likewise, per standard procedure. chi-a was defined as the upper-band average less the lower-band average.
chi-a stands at 1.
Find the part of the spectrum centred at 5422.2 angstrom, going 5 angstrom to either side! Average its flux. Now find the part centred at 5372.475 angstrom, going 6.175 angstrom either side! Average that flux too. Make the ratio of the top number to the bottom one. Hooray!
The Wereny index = 1.057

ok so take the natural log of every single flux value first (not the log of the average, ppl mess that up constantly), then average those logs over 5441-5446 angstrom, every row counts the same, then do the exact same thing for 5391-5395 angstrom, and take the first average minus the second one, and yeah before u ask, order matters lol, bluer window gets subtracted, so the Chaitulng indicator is 0.13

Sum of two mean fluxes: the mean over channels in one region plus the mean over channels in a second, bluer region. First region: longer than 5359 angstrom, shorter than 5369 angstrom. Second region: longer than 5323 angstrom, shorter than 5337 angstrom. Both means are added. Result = 58.3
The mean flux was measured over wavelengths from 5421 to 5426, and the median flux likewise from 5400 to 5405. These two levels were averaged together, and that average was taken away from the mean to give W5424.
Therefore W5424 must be 0.5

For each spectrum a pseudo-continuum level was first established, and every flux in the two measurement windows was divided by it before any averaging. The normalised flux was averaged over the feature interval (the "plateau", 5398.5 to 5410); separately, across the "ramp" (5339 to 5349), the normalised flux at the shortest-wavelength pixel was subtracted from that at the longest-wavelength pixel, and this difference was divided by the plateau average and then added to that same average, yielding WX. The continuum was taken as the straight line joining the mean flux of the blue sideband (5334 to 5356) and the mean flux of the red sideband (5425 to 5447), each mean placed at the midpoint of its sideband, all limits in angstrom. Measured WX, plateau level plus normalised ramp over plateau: 0.92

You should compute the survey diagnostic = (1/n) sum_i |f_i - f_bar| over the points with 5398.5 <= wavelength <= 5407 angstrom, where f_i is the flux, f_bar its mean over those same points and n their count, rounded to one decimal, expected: 1.6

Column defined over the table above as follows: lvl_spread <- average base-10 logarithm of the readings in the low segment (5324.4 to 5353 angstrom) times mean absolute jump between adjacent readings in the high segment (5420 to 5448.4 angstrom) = 5.5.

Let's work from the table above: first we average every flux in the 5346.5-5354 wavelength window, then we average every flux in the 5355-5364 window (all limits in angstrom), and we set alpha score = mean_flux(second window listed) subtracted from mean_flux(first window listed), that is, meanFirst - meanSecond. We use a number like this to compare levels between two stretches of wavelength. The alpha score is 2.7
